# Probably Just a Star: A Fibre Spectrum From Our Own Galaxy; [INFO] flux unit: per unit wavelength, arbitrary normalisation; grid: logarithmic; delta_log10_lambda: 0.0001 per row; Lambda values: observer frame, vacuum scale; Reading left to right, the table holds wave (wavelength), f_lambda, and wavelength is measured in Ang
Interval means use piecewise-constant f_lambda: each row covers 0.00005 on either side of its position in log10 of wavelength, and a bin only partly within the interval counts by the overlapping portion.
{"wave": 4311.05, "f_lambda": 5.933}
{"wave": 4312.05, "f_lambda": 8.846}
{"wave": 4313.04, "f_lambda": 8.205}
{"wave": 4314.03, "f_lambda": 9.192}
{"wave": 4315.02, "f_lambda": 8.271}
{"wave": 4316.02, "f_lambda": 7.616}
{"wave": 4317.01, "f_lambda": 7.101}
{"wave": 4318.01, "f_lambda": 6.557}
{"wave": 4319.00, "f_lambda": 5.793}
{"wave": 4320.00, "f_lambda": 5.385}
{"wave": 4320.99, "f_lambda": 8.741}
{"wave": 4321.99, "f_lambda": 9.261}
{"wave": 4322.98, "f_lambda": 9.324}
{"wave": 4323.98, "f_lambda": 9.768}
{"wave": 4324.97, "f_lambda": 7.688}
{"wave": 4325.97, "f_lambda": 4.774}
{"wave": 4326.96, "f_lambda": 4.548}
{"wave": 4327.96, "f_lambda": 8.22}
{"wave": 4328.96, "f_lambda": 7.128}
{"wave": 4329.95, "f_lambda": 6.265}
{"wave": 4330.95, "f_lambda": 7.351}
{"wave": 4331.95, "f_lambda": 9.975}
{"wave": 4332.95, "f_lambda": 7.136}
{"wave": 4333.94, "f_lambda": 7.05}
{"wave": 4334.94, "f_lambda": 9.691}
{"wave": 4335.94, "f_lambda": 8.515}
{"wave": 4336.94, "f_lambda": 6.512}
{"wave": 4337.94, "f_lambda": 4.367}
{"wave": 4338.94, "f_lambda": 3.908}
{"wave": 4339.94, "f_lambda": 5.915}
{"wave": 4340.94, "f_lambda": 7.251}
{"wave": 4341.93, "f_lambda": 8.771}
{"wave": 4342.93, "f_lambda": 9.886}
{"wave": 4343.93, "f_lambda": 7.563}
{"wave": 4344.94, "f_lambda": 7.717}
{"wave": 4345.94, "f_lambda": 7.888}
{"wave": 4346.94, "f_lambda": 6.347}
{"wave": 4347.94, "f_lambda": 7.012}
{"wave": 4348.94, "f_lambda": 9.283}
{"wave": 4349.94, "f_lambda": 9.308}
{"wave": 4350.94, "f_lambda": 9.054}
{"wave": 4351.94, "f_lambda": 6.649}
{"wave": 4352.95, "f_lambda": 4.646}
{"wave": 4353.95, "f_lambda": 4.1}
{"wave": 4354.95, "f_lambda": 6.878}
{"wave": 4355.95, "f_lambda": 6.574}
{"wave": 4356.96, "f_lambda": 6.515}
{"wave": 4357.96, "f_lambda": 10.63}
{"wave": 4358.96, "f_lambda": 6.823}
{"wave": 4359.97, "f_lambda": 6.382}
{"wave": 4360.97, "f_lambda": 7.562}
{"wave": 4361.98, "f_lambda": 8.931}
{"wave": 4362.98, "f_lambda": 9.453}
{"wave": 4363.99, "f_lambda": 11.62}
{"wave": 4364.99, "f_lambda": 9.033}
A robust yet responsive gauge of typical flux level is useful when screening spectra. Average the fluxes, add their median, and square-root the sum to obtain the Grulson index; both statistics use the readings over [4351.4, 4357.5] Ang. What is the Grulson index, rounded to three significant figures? 3.53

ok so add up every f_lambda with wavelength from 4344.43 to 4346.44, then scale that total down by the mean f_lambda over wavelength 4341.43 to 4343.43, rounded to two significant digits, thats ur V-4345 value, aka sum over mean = 1.7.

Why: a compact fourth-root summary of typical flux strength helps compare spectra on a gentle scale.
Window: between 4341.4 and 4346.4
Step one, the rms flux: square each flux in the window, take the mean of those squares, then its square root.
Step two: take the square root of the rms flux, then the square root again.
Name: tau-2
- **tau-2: 1.70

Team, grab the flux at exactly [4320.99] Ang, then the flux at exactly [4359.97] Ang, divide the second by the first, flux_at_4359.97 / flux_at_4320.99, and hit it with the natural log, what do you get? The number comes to -0.31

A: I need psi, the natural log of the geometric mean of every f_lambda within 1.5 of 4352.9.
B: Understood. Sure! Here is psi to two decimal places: 1.61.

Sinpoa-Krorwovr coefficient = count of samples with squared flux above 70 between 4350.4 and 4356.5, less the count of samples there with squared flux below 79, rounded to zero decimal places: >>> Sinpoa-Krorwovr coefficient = -4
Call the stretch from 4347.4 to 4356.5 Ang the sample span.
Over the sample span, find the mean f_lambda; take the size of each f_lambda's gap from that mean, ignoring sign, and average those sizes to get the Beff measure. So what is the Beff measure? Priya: 1.4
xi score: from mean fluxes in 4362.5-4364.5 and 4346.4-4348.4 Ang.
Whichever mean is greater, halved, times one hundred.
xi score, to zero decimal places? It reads 527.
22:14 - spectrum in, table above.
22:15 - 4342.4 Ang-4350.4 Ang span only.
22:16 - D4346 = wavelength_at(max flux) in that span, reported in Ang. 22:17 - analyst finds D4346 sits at 4342.93 Ang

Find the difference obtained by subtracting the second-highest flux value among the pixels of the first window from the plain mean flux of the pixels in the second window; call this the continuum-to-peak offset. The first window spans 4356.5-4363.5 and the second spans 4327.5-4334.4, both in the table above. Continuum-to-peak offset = -1.86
